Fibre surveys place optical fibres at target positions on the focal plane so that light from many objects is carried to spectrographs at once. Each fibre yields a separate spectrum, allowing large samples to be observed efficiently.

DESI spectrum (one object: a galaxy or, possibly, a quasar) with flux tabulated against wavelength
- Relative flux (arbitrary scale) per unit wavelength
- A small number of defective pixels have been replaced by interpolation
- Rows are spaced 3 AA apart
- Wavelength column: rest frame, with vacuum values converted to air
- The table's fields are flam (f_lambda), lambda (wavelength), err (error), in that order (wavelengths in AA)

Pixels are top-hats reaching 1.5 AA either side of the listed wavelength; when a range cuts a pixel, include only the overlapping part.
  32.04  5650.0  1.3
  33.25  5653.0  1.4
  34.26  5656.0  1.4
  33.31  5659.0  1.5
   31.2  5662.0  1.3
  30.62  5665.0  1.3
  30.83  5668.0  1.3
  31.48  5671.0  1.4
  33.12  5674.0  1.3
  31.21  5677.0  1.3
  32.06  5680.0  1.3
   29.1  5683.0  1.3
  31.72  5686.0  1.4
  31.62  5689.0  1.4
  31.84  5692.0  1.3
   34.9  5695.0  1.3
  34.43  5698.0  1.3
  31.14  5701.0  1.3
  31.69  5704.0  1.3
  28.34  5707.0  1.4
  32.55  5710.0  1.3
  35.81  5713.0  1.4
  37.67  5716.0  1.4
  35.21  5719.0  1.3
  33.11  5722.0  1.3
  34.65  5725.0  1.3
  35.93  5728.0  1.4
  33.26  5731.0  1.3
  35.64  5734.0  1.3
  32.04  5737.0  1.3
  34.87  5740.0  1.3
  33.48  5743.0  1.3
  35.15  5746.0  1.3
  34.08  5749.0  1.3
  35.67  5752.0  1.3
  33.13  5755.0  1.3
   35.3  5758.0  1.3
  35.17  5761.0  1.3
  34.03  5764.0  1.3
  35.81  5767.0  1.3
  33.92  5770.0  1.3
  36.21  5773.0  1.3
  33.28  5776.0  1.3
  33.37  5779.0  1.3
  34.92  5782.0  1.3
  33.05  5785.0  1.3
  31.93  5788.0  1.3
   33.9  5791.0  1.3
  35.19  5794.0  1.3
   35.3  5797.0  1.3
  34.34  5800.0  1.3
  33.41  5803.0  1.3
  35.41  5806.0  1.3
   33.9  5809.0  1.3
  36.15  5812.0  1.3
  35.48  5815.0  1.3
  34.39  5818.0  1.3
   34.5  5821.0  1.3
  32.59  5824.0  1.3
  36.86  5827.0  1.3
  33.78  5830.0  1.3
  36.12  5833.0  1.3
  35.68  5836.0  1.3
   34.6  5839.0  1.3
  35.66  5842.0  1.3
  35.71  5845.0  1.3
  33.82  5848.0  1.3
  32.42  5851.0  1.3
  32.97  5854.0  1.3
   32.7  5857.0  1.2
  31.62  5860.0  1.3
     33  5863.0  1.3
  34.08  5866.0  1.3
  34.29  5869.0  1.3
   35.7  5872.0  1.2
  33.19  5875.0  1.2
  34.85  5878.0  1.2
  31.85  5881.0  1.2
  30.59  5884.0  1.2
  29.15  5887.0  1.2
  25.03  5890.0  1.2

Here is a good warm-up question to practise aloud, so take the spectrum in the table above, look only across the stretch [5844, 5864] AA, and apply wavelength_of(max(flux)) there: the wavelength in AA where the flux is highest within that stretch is 5845.0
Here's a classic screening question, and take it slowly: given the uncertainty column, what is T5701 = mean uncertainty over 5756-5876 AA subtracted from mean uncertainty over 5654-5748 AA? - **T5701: 0.040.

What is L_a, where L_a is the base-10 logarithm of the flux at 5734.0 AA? 1.55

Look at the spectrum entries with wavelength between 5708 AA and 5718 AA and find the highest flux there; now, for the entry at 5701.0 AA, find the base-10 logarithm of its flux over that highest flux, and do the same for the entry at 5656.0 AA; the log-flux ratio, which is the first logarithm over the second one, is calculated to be 2.0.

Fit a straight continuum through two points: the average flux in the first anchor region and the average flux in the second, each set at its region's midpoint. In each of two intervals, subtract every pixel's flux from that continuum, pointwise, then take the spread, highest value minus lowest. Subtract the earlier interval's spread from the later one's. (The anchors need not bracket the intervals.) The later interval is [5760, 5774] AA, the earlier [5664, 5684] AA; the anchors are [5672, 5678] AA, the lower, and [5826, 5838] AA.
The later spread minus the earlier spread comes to -2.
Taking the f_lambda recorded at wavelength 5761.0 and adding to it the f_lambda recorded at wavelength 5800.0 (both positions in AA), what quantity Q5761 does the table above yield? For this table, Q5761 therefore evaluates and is 69.5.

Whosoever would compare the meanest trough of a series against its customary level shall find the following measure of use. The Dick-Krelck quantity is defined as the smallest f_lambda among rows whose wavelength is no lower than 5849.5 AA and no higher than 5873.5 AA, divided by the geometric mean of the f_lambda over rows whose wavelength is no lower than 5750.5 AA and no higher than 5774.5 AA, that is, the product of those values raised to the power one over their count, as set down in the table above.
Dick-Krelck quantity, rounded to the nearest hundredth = 0.91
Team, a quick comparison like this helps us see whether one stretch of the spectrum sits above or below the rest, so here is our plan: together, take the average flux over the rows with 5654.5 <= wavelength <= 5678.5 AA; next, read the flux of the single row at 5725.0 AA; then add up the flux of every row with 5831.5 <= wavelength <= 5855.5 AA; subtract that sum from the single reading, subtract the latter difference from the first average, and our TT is 274.3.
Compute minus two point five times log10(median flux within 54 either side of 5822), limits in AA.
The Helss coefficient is -3.83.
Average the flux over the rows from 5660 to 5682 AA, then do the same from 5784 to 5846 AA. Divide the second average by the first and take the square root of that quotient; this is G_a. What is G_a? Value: 1.05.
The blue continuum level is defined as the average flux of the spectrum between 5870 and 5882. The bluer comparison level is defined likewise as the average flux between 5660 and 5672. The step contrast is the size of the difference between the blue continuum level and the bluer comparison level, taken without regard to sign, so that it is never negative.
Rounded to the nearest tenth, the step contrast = 2.9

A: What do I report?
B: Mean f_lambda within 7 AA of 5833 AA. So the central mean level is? 35.4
